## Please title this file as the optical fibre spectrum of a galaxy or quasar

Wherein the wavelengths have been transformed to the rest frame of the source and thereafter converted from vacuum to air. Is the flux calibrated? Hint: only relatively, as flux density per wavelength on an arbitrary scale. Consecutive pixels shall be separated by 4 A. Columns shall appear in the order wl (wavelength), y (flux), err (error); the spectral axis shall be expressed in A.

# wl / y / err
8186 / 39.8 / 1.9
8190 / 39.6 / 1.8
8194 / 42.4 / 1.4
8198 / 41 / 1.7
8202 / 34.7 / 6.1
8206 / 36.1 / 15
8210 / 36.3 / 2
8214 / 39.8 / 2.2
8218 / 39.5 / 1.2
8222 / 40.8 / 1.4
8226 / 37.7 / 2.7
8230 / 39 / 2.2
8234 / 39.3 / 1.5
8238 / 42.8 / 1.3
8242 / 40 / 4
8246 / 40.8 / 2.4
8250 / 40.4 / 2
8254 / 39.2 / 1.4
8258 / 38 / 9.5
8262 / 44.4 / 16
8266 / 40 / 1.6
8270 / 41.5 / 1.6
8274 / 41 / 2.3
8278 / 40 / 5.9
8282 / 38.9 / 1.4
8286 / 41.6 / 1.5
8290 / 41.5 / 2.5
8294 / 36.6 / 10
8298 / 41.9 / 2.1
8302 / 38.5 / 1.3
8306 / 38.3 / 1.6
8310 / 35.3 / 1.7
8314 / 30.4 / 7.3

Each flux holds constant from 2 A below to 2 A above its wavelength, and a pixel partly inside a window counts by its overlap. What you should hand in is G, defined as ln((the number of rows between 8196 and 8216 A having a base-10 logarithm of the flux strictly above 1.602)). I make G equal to 0.0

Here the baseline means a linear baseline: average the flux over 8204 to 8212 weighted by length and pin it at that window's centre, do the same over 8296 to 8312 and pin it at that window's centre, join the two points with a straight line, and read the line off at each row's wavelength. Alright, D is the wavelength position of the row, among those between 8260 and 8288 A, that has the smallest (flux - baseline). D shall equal 8282 A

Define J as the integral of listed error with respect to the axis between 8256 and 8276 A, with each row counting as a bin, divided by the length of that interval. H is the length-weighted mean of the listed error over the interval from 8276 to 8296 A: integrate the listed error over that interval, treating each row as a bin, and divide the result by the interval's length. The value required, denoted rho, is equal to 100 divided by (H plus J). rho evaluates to 10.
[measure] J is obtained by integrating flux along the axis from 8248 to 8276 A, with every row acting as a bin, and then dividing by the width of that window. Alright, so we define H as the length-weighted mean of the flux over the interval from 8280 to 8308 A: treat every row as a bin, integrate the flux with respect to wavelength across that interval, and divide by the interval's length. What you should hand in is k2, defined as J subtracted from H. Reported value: -1.0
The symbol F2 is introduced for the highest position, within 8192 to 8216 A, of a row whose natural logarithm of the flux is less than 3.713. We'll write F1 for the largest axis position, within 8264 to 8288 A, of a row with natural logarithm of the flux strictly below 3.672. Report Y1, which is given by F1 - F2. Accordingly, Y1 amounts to 68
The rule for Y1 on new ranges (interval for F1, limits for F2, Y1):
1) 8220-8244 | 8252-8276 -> -32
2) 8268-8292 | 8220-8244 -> 40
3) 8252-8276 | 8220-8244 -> 16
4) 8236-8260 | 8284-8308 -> -48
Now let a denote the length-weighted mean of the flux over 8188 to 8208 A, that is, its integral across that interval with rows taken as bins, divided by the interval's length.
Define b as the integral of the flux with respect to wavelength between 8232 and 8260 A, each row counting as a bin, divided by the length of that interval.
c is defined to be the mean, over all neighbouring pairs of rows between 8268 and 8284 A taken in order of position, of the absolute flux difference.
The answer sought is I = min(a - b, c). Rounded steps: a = 38.8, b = 40.1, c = 0.9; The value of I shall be -1.3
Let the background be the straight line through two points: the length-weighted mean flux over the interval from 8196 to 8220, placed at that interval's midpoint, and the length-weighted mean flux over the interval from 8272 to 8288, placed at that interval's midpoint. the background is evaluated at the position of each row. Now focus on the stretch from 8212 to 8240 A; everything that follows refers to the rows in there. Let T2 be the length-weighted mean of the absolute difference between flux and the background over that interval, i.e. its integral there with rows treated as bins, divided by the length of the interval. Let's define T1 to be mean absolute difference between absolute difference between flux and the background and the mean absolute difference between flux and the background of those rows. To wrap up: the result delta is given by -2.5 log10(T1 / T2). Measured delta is 0.5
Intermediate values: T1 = 0.9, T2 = 1.6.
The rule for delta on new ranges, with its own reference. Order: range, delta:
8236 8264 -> 0.5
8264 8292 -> 0.8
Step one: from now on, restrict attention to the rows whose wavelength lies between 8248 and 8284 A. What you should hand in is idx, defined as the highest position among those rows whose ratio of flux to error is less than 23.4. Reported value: 8278 A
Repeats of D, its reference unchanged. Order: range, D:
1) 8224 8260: 8258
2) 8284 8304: 8294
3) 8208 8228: 8210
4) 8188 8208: 8202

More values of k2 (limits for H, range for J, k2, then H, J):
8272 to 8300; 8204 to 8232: 1.8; 40.2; 38.5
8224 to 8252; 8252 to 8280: -0.6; 40.0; 40.6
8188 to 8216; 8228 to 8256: -1.7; 38.6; 40.2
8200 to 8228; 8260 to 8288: -3.2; 37.8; 41.1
